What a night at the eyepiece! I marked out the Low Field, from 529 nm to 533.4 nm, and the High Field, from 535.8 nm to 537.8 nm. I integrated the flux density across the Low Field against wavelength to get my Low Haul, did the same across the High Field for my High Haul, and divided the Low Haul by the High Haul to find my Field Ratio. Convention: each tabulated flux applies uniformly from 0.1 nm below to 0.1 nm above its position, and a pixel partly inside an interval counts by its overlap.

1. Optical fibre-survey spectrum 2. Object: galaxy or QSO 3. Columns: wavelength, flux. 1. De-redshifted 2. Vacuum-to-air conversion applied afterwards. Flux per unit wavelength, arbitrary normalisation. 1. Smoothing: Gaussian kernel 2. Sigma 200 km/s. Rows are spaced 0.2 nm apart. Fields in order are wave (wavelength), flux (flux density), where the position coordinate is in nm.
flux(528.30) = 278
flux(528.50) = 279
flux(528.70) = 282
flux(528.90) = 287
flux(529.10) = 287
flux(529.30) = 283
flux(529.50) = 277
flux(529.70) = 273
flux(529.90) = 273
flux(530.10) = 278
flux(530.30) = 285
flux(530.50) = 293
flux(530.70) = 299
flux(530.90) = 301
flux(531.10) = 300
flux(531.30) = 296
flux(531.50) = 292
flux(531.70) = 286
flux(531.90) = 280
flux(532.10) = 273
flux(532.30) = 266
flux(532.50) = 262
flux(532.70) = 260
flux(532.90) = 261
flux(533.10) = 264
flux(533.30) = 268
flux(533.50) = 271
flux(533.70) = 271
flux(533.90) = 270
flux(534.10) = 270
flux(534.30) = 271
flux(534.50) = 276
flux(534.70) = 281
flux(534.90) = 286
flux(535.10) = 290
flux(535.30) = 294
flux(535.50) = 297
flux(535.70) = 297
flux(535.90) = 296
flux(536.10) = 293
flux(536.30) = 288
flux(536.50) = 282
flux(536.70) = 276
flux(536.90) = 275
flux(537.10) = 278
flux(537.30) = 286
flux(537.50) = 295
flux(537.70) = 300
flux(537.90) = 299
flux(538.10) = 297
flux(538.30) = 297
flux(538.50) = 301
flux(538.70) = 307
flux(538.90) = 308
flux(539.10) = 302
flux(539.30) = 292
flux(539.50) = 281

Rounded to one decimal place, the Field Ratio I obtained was 2.1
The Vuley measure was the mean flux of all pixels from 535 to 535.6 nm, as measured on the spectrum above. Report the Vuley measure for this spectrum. 294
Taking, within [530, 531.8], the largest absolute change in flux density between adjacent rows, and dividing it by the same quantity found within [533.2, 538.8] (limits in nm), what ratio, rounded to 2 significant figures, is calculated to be 0.89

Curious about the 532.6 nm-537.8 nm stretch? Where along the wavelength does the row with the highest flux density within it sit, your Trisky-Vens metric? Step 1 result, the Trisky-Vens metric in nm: 537.70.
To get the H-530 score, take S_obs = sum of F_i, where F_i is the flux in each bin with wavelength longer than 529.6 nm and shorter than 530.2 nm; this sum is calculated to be 824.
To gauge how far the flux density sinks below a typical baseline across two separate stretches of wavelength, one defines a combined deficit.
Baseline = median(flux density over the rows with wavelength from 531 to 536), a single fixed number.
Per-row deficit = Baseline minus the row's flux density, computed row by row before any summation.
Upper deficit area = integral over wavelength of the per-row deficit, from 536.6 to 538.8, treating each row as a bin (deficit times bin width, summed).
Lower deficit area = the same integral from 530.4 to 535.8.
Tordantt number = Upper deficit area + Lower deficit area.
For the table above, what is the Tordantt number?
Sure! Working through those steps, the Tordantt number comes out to -60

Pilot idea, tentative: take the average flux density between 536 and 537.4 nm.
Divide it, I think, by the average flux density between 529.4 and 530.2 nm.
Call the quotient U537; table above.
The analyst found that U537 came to 1.03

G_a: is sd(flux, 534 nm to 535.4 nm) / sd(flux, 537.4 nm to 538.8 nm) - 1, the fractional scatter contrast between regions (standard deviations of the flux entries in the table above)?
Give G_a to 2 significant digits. 1.4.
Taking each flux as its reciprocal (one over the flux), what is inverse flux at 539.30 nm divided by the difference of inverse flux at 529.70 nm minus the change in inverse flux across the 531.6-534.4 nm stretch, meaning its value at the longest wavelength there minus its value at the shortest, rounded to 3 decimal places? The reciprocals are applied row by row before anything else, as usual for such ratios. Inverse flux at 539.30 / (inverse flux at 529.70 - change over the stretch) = 0.987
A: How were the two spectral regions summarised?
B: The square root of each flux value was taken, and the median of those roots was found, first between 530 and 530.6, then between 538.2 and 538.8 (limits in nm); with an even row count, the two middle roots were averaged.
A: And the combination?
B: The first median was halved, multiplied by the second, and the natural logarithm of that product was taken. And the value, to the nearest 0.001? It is 4.987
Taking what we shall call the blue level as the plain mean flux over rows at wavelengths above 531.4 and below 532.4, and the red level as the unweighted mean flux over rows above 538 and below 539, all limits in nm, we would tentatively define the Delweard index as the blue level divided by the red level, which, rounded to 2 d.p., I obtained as 0.93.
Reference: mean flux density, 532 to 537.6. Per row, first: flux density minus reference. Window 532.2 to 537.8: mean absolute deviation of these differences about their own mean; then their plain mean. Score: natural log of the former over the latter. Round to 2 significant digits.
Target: 2.4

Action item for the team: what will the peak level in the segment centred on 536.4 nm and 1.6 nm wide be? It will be 297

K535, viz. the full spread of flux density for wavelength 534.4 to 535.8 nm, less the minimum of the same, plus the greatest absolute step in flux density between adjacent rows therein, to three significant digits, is -250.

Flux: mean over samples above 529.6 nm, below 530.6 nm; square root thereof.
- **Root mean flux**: 16.7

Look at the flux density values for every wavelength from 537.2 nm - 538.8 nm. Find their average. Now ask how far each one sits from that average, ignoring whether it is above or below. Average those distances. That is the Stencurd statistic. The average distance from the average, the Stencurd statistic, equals 4.0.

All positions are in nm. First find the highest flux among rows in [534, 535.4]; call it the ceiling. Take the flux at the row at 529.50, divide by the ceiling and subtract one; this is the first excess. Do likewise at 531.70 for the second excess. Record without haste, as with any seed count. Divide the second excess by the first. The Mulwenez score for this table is 0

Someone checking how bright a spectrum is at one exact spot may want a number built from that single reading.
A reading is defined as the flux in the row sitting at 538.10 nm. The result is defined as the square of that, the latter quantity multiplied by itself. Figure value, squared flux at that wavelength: 88209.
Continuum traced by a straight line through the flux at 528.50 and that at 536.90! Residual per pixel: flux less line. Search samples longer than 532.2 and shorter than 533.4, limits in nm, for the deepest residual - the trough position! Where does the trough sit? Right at 532.70 nm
